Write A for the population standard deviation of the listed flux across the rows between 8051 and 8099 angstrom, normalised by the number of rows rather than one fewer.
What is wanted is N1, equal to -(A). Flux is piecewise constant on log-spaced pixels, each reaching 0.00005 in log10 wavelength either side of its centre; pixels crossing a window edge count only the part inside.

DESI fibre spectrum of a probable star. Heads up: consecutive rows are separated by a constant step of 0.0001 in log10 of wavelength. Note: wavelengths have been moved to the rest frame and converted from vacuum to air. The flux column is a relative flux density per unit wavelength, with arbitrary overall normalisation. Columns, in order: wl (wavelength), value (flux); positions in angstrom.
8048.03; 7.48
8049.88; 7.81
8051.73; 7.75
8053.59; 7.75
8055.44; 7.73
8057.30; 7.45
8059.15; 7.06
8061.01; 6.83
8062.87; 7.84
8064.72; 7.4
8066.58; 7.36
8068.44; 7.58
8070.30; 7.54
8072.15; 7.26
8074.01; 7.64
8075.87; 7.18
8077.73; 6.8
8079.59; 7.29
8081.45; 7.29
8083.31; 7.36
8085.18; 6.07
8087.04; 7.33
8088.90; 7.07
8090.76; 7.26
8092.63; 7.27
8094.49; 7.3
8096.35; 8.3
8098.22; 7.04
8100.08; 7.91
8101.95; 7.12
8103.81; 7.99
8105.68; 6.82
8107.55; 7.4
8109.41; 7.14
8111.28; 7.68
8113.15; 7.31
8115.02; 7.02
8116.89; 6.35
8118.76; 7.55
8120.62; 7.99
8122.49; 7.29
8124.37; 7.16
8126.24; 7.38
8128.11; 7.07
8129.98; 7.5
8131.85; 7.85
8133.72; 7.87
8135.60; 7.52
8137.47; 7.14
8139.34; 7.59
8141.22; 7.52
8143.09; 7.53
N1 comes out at -0.408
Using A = 0.41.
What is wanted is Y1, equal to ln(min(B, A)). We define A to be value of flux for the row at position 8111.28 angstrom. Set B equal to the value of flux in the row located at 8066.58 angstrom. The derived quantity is 2.00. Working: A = 7.68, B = 7.36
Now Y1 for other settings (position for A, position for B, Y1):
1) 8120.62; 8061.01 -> 1.92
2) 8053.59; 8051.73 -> 2.05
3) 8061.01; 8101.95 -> 1.92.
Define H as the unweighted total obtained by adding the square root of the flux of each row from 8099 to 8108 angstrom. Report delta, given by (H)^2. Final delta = 186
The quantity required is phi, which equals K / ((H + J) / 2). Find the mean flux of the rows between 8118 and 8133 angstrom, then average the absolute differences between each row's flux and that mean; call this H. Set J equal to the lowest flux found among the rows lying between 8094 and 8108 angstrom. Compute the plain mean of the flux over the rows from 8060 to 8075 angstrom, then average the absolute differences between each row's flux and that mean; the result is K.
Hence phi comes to 0.062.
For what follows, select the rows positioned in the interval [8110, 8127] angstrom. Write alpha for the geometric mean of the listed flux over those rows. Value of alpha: 7.29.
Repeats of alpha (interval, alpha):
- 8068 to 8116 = 7.29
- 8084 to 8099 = 7.18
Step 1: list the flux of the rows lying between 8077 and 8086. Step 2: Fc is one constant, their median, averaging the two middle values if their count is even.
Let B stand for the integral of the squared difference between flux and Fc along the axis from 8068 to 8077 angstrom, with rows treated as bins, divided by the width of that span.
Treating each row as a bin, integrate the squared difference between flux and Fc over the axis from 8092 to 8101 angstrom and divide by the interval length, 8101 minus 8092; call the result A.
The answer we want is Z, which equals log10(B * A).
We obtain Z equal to -1.7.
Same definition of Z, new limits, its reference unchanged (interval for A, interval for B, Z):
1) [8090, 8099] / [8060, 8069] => -1.6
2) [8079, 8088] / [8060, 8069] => -1.4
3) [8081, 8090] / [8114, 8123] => -1.0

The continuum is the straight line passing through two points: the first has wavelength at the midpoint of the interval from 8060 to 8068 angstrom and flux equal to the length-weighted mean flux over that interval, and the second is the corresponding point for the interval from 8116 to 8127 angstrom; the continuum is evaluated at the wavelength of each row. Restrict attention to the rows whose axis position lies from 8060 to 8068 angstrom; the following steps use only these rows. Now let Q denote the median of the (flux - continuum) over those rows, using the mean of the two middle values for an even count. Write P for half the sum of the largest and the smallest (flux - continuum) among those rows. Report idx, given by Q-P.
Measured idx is 0.05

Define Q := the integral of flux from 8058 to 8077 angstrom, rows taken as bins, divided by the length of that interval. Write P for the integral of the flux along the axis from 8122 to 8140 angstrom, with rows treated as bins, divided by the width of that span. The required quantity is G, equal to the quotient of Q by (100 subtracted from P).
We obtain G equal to -0.0796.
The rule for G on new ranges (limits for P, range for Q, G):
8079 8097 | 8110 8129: -0.0784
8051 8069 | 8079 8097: -0.0782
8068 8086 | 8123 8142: -0.0803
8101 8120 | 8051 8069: -0.0805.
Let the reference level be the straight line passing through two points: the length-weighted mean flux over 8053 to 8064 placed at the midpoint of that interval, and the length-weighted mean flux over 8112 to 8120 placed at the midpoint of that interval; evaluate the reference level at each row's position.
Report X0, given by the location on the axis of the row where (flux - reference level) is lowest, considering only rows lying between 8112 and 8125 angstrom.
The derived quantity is 8116.89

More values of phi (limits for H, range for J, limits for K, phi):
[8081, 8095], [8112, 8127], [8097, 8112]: 0.108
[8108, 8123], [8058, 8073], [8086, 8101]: 0.093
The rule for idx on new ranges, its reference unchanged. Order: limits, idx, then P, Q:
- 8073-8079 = -0.04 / -0.13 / -0.17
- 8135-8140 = 0.15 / 0.10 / 0.25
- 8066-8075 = 0.09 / 0.10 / 0.19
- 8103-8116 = -0.08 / 0.09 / 0.01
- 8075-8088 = 0.57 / -0.62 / -0.05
